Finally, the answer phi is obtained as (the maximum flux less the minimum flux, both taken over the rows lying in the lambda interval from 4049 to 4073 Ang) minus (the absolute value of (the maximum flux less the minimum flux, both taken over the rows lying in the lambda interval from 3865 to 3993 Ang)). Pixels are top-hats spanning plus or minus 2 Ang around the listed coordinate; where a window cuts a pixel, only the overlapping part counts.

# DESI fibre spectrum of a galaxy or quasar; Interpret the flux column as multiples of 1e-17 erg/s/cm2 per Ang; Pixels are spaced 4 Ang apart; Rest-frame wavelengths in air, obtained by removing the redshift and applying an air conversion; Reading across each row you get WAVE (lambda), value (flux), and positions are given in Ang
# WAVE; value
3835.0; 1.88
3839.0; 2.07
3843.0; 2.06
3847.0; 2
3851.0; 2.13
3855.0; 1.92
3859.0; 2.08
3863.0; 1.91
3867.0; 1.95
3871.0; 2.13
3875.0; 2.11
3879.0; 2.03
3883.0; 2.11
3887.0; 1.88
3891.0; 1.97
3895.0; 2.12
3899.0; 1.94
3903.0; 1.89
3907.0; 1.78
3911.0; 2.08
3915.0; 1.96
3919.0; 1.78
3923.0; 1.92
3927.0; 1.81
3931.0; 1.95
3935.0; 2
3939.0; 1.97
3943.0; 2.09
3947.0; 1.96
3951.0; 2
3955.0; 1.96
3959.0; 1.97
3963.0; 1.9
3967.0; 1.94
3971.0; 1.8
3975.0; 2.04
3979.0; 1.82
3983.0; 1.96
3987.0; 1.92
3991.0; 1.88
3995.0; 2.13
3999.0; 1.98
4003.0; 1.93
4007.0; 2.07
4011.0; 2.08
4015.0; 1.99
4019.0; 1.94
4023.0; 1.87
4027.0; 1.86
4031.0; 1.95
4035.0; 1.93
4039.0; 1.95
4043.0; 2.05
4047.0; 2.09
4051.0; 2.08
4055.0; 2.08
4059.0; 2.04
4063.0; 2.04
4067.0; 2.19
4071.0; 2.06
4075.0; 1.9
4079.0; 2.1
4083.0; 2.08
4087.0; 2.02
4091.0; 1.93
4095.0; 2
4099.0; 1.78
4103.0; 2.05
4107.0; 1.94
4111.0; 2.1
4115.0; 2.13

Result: -0.20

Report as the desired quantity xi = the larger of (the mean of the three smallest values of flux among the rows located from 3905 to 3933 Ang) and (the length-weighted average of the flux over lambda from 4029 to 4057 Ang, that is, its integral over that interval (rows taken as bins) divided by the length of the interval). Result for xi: 2.02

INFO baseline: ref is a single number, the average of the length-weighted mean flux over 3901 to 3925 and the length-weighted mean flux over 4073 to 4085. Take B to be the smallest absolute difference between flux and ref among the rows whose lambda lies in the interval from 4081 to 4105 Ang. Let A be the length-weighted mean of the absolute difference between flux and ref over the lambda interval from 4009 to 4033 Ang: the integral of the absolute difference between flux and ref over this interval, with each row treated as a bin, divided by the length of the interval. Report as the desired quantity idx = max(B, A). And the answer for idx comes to 0.063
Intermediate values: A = 0.063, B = 0.034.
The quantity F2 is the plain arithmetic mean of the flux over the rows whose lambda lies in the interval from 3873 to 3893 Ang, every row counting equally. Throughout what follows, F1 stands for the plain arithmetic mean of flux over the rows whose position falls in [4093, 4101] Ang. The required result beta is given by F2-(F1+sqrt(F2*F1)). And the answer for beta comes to -1.82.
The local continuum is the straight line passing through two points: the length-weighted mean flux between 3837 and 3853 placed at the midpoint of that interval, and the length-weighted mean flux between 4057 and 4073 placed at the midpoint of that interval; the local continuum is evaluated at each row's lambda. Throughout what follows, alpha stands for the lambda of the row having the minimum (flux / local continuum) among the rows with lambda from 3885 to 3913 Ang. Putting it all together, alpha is 3907.0 Ang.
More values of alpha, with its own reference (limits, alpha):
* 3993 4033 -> 4027.0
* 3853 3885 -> 3863.0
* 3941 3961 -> 3955.0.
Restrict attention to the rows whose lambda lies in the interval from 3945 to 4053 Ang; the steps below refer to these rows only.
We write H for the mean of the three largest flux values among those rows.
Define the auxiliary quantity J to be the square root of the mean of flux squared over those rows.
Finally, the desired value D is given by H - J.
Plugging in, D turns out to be 0.133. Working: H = 2.10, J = 1.97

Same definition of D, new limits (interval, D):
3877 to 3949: 0.146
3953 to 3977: 0.054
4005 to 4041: 0.085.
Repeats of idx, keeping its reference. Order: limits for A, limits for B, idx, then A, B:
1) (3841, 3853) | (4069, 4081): 0.099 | 0.099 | 0.064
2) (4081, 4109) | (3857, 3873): 0.077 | 0.077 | 0.014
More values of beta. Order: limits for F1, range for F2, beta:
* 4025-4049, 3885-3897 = -1.96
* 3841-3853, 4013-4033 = -2.13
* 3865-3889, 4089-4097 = -2.07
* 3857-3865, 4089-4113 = -2.01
